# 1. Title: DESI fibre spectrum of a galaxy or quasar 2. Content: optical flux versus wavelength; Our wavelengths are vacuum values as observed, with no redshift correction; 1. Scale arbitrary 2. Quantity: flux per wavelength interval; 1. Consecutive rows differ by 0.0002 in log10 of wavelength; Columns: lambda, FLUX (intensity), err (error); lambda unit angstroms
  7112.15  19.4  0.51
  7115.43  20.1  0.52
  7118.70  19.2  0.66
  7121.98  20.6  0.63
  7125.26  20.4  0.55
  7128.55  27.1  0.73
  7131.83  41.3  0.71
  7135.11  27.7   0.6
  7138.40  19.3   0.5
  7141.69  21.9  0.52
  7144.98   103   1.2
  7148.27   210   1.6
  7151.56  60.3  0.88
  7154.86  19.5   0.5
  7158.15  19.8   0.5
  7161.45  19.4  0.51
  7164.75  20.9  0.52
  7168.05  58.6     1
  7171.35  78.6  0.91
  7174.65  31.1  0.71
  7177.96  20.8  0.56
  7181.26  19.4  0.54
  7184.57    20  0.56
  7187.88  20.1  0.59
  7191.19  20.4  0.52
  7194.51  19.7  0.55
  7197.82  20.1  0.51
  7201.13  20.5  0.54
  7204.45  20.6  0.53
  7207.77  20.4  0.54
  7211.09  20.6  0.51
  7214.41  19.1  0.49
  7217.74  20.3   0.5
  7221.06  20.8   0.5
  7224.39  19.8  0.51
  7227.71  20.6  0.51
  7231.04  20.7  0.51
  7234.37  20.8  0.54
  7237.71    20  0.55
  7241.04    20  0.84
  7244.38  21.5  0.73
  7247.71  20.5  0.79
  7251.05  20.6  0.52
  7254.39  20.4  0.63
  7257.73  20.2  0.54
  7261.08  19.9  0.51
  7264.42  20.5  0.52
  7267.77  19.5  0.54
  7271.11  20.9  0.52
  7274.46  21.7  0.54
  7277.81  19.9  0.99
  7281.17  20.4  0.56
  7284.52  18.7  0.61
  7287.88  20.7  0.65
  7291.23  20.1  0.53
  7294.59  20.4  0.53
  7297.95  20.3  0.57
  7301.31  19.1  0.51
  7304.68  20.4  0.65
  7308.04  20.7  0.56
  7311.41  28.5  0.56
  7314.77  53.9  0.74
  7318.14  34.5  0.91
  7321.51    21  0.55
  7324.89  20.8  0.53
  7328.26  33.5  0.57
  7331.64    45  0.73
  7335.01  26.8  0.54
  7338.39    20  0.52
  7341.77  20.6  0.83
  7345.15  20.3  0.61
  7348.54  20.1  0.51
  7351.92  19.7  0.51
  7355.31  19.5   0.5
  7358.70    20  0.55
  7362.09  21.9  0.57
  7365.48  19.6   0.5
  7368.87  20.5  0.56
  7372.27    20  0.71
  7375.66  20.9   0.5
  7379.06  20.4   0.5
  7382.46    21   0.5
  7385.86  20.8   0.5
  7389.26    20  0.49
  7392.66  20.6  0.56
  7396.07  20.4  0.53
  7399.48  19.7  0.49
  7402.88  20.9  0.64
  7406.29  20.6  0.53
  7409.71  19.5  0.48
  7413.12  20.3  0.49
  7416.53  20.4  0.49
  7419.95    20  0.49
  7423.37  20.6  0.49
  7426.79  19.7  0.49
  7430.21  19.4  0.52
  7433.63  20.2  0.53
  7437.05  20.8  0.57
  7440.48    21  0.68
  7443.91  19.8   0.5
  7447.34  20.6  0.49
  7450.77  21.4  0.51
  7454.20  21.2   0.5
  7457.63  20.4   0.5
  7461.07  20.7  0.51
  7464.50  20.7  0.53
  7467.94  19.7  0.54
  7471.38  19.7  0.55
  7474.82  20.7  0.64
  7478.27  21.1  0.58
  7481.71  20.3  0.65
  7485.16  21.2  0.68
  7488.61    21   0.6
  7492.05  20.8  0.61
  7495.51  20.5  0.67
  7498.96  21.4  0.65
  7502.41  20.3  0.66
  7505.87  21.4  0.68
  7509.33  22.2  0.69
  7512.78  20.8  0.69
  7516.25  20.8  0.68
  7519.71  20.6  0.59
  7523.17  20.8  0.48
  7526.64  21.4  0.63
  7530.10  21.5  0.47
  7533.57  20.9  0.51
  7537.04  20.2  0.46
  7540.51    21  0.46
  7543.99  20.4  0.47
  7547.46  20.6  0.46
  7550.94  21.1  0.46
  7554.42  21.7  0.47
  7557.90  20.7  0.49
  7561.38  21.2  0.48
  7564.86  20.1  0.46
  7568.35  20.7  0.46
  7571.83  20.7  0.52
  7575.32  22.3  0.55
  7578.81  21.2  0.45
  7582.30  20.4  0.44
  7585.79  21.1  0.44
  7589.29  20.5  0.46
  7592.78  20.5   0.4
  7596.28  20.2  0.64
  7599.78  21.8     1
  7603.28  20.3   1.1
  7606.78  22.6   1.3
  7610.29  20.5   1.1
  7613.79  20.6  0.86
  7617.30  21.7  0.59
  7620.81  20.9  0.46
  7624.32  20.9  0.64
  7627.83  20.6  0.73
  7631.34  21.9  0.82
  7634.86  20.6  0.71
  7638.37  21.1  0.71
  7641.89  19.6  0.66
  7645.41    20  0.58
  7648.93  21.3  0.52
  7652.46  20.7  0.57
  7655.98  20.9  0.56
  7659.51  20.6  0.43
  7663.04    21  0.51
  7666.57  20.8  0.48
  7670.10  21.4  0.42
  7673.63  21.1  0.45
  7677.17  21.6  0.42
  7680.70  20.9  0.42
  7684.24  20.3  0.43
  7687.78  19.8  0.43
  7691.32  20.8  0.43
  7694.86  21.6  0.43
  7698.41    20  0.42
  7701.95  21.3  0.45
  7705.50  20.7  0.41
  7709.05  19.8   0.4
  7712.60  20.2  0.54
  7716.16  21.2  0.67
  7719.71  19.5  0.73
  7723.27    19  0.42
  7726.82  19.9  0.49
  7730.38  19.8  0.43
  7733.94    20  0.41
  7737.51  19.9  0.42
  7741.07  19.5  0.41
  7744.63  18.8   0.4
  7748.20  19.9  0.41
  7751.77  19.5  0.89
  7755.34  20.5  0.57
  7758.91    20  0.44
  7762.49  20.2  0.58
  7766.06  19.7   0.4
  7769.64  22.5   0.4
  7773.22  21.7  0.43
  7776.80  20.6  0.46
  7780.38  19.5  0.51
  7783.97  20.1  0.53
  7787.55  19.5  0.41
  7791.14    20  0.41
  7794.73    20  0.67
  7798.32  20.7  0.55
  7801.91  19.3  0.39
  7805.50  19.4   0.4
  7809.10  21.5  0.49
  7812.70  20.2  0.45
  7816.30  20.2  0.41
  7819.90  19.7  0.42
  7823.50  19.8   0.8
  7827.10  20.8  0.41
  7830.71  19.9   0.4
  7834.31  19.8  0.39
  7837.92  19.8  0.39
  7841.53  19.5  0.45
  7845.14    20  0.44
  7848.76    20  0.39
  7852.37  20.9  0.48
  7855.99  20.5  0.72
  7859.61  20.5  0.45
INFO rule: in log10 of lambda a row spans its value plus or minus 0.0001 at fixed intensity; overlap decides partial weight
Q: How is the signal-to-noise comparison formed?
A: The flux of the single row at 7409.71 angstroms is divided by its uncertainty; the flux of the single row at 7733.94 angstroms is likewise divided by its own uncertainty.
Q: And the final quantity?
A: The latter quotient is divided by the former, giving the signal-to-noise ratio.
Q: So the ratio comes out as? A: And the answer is 1.20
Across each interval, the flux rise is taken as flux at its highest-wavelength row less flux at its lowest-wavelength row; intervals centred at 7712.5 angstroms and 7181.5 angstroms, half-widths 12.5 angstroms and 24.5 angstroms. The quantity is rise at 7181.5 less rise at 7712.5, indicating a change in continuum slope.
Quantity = 3.1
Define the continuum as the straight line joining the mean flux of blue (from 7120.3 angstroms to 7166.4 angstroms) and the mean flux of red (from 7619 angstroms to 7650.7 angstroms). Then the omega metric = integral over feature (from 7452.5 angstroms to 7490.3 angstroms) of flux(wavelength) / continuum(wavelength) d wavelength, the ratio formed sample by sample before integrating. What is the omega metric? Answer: 27 angstroms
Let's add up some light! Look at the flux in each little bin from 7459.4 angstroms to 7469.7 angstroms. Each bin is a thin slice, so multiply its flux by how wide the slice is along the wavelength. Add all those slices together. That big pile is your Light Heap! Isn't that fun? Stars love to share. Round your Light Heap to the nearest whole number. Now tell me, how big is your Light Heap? 210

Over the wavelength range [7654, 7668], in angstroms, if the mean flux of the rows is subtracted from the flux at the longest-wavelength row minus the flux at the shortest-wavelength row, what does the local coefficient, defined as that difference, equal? -20.9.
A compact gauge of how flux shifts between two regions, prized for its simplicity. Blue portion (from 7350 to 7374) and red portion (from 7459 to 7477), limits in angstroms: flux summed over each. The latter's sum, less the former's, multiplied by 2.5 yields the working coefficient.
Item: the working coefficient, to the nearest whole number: -99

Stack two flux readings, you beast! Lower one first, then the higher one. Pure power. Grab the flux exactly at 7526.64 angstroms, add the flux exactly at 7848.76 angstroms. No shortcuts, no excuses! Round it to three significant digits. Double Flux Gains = 41.4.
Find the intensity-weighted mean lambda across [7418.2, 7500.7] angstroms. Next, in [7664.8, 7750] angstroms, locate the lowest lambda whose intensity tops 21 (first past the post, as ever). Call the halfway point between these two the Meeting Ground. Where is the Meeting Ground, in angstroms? 7564.9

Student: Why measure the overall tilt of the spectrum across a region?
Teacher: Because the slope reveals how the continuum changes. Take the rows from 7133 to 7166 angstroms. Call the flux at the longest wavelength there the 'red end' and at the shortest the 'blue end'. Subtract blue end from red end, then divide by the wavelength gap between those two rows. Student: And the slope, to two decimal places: -0.23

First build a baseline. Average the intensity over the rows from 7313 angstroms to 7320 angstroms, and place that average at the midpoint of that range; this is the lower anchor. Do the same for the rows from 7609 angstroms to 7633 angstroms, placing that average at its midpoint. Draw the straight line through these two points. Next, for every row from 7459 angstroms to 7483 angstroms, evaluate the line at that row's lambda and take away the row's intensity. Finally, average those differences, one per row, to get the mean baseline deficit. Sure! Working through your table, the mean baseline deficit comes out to 12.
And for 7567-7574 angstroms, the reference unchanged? 4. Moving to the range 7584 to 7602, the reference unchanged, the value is 2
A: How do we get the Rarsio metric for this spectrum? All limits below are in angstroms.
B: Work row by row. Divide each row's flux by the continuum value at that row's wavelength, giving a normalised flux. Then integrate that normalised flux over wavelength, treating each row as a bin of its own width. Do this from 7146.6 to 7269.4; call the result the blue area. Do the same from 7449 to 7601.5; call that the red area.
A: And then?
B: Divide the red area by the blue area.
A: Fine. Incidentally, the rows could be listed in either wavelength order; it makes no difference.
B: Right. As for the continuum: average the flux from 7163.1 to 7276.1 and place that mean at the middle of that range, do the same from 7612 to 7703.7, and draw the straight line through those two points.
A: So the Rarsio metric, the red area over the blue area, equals 1.0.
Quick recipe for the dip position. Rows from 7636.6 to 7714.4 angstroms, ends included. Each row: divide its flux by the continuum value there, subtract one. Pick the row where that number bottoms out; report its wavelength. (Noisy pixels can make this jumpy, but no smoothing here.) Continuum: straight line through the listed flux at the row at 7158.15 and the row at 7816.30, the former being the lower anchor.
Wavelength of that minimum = 7641.89 angstroms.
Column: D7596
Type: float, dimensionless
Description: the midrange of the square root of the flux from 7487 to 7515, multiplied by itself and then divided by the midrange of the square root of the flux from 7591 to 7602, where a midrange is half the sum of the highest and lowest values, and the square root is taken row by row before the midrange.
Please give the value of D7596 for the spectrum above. 4.64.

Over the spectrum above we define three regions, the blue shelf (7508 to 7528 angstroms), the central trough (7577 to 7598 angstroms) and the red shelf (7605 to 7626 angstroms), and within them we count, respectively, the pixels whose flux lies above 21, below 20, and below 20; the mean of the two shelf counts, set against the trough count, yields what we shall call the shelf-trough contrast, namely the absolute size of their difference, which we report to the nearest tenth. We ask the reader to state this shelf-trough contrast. 1.0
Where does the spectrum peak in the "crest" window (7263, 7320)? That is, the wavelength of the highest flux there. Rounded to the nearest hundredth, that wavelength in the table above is 7314.77 angstroms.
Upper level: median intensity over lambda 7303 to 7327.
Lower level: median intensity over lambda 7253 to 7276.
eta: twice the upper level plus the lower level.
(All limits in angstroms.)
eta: 62.4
